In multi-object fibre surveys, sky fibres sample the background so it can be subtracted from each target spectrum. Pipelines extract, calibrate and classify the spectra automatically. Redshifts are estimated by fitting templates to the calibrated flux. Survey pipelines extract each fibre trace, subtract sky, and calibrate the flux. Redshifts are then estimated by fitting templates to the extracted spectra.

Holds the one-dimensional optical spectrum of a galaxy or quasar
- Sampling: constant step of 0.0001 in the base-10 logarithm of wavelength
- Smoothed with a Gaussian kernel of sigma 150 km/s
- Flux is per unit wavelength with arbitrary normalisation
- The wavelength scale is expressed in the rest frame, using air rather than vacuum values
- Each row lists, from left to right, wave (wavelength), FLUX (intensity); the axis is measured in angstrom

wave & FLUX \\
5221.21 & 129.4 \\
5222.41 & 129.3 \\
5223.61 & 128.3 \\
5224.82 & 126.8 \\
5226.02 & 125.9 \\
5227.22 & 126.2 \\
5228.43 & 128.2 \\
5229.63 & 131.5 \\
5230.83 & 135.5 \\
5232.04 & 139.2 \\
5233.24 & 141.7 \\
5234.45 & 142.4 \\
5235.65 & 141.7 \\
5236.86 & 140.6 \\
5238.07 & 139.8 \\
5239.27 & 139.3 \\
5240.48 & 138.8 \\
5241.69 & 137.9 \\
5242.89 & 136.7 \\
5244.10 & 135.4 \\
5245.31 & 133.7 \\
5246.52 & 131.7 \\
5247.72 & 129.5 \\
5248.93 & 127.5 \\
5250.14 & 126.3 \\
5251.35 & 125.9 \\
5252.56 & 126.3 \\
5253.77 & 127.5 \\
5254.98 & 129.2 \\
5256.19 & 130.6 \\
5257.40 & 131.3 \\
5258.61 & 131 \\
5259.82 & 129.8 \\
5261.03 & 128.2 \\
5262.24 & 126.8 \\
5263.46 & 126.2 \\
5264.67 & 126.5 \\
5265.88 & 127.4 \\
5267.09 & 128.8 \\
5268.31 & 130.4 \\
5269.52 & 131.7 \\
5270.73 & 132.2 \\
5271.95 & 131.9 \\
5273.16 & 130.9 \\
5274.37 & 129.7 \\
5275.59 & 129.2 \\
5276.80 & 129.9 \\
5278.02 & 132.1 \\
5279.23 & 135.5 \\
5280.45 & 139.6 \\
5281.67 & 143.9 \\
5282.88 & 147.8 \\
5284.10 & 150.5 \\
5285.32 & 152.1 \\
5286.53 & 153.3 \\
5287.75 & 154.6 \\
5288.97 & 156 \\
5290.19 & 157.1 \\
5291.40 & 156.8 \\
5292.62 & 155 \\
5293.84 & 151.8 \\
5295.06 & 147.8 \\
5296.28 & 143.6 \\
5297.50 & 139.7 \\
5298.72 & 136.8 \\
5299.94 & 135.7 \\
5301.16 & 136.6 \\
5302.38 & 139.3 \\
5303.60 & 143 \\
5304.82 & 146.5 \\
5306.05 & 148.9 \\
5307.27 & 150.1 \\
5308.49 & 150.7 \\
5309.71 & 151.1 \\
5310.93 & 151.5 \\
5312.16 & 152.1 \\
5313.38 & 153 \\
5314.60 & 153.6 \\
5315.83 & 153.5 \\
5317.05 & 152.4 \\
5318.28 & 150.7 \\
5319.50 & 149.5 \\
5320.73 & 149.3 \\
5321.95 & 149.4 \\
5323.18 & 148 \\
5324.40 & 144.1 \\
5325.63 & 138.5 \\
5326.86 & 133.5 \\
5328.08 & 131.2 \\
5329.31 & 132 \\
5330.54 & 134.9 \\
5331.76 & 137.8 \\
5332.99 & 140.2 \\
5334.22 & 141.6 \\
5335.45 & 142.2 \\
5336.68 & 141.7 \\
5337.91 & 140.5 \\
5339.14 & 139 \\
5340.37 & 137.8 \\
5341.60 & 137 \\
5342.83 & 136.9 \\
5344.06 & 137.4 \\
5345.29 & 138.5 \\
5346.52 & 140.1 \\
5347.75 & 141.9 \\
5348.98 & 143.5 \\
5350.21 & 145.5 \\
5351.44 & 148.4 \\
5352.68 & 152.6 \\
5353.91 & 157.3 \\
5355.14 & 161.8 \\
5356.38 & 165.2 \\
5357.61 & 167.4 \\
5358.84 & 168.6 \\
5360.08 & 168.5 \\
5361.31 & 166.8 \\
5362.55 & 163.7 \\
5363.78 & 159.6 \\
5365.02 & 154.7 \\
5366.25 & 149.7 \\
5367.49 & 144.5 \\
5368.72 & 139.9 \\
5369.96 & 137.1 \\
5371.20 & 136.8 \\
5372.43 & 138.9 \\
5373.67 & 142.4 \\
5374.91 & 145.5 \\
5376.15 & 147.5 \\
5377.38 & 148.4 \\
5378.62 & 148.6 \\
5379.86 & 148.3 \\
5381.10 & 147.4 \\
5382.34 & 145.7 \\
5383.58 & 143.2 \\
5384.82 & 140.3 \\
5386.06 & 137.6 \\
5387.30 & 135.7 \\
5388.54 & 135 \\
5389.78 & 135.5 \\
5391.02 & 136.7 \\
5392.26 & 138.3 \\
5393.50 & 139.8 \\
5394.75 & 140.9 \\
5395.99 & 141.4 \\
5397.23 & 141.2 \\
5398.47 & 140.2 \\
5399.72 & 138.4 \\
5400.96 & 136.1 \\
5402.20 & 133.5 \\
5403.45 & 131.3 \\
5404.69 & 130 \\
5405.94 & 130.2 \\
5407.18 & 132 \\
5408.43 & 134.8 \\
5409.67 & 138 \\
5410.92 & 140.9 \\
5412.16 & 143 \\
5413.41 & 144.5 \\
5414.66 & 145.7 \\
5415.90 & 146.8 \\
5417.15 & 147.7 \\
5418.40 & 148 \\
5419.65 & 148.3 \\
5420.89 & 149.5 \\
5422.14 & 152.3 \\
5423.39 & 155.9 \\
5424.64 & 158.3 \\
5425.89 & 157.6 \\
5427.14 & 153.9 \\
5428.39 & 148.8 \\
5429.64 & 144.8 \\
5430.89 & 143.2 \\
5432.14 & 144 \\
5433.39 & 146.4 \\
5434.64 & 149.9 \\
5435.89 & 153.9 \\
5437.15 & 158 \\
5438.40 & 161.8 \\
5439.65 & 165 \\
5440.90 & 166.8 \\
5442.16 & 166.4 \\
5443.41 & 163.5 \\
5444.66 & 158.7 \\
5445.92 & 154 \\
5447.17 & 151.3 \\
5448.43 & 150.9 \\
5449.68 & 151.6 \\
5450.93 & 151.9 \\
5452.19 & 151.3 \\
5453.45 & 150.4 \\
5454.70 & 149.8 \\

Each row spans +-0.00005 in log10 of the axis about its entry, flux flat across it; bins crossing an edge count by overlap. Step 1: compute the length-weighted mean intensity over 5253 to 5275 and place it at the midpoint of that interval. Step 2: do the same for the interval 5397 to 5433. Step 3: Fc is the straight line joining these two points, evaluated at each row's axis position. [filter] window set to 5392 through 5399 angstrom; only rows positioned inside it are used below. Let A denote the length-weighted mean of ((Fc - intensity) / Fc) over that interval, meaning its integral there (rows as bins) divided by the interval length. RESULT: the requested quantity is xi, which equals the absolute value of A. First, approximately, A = 0.01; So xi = 0.01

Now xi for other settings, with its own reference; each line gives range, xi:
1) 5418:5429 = 0.06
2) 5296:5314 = 0.09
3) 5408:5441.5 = 0.04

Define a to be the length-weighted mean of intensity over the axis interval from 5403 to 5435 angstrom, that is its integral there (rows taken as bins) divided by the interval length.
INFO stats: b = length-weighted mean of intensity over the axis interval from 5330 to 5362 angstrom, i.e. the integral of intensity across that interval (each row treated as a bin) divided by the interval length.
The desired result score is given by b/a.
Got 1.018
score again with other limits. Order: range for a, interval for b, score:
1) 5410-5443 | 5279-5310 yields 0.971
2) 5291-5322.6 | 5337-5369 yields 1.016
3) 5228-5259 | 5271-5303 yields 1.067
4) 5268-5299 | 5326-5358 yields 1.004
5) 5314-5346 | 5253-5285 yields 0.933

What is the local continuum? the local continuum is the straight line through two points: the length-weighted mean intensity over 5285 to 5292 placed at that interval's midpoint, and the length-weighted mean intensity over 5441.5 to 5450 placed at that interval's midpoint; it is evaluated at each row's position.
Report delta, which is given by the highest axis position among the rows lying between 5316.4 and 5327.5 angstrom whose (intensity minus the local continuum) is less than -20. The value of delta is 5326.86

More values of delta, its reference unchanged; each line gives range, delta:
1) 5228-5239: 5229.63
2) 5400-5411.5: 5408.43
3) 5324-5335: 5330.54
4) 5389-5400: 5389.78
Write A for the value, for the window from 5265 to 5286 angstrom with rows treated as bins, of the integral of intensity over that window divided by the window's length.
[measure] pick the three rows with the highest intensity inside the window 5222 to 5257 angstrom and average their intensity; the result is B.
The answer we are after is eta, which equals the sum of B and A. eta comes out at 277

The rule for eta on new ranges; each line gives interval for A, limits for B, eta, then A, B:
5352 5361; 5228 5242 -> 305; 163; 142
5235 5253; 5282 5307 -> 291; 134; 157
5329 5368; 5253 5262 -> 279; 148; 131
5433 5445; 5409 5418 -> 306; 159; 147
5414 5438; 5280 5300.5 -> 307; 150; 157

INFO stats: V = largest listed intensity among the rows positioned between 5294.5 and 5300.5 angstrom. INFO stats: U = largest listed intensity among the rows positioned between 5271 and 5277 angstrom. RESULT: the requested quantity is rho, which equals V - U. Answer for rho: 16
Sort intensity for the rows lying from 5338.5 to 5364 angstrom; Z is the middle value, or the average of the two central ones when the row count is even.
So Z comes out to 148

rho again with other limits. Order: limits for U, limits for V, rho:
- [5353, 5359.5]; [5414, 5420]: -20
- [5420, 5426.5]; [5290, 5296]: -1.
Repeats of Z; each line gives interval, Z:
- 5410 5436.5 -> 148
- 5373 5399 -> 141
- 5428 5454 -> 152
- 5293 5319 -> 150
